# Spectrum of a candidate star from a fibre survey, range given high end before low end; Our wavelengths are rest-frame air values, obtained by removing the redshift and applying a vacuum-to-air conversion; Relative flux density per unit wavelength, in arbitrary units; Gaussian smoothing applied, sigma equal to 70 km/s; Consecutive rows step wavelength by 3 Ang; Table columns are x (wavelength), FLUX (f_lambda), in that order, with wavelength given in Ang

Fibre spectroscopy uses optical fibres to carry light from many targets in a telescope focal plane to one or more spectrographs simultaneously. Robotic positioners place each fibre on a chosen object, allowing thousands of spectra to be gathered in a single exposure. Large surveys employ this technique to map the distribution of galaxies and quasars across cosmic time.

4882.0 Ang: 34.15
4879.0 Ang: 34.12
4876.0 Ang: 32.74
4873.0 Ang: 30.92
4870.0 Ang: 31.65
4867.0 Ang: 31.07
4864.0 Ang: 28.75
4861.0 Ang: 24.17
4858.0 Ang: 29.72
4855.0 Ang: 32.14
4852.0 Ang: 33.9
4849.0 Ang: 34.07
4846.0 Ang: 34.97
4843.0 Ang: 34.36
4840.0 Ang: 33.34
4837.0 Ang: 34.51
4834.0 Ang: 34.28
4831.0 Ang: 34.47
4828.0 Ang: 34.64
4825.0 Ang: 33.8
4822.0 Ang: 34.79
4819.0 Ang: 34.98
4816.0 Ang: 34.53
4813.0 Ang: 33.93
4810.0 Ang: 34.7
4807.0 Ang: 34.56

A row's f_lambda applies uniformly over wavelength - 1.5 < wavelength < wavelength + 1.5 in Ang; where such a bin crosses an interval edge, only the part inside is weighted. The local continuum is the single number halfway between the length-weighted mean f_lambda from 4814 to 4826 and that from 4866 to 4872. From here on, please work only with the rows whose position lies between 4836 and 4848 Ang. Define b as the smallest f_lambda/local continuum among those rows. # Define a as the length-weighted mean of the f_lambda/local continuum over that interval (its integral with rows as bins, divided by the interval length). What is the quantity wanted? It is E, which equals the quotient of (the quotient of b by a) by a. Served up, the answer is 0.935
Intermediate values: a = 1.04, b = 1.01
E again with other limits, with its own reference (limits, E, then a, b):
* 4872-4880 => 0.958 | 0.99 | 0.94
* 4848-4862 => 0.833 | 0.94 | 0.73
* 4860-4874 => 0.919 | 0.89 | 0.73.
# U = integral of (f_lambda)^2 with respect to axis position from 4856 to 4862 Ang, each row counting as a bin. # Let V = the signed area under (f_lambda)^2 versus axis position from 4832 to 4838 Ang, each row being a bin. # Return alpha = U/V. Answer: 0.65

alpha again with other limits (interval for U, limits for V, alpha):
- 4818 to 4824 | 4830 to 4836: 1.02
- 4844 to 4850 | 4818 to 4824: 0.99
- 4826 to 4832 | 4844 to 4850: 1.00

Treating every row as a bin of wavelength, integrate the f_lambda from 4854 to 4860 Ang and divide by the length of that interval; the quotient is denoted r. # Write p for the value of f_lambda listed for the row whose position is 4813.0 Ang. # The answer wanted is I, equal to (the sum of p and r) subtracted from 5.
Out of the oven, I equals -59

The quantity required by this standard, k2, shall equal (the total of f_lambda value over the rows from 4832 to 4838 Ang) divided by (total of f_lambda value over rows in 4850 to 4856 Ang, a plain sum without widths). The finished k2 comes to 1.04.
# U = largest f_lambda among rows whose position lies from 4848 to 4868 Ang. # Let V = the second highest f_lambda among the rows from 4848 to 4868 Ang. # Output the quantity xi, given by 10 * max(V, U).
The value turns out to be 341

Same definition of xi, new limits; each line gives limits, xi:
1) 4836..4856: 350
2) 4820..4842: 348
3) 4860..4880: 341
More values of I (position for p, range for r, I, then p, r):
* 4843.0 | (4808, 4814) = -64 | 34.36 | 34.37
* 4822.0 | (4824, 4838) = -64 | 34.79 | 34.35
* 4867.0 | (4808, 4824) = -61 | 31.07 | 34.56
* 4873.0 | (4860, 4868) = -54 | 30.92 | 28.04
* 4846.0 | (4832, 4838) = -64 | 34.97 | 34.39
